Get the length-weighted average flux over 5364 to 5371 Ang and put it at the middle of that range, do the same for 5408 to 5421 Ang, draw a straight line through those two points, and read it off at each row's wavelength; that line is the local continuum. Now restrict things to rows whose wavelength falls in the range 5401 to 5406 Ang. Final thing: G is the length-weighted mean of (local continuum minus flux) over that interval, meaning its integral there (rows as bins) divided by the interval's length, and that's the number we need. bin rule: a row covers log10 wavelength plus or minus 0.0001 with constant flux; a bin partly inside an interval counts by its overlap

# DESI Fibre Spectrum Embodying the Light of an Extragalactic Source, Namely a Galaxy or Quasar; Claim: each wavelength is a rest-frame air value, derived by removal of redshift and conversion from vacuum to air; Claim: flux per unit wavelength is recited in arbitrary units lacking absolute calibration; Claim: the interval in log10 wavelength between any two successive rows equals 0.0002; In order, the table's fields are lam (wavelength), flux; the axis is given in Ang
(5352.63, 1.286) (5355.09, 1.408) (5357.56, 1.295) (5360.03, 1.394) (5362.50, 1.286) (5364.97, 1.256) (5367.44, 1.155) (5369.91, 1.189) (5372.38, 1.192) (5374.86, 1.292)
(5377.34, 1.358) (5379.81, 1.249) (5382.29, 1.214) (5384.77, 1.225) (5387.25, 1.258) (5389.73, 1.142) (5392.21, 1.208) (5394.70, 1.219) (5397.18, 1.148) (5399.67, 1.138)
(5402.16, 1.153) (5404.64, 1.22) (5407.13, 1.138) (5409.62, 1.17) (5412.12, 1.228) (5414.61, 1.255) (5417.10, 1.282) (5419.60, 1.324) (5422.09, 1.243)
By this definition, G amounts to 0.05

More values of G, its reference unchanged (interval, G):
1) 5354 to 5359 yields -0.16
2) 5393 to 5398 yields 0.04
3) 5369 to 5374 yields 0.00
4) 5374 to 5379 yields -0.11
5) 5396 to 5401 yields 0.09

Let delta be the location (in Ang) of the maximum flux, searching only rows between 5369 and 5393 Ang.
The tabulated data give 5377.34 Ang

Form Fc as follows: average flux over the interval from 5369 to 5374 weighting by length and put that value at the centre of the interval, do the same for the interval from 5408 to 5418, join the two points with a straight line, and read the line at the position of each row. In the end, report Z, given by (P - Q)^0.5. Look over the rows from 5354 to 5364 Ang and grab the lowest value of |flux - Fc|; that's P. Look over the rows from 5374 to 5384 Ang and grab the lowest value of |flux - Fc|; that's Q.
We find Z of 0.294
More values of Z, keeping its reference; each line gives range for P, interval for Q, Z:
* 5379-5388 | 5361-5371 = 0.024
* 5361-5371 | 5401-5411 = 0.073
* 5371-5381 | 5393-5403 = 0.049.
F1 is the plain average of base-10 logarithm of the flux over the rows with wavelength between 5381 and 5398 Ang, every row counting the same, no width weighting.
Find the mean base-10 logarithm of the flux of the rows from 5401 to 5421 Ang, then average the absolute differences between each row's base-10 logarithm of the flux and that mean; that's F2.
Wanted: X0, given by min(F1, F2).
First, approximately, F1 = 0.080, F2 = 0.0182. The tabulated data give 0.018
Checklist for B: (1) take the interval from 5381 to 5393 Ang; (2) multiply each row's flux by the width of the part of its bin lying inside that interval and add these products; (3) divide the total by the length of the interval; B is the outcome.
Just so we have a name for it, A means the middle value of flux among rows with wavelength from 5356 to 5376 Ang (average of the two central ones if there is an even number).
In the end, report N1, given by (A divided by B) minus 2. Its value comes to -0.95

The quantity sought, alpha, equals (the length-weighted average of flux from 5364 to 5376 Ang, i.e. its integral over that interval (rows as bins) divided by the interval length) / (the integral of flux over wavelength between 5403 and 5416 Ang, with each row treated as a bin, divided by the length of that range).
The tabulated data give 1.01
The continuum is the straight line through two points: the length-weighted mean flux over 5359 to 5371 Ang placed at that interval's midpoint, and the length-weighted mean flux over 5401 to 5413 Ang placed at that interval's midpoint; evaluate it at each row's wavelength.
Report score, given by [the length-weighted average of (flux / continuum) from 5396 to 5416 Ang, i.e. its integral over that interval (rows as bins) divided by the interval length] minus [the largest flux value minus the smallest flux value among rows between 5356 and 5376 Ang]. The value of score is 0.76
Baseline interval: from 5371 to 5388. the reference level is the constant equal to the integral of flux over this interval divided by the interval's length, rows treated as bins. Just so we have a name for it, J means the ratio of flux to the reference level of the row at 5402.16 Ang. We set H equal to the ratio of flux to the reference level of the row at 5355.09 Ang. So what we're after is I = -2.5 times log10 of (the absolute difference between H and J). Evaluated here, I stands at 1.7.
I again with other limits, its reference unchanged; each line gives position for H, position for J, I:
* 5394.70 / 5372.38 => 4.2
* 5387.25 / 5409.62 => 2.9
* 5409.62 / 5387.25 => 2.9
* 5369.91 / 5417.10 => 2.8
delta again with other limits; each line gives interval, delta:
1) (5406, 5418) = 5417.10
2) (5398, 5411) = 5404.64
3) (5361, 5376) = 5374.86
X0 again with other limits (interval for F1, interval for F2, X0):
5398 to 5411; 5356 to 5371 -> 0.022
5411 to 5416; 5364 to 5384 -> 0.018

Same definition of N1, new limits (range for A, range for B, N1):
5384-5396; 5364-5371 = -0.98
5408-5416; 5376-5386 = -1.03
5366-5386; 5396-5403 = -0.93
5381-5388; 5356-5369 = -1.04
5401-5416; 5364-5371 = -1.00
